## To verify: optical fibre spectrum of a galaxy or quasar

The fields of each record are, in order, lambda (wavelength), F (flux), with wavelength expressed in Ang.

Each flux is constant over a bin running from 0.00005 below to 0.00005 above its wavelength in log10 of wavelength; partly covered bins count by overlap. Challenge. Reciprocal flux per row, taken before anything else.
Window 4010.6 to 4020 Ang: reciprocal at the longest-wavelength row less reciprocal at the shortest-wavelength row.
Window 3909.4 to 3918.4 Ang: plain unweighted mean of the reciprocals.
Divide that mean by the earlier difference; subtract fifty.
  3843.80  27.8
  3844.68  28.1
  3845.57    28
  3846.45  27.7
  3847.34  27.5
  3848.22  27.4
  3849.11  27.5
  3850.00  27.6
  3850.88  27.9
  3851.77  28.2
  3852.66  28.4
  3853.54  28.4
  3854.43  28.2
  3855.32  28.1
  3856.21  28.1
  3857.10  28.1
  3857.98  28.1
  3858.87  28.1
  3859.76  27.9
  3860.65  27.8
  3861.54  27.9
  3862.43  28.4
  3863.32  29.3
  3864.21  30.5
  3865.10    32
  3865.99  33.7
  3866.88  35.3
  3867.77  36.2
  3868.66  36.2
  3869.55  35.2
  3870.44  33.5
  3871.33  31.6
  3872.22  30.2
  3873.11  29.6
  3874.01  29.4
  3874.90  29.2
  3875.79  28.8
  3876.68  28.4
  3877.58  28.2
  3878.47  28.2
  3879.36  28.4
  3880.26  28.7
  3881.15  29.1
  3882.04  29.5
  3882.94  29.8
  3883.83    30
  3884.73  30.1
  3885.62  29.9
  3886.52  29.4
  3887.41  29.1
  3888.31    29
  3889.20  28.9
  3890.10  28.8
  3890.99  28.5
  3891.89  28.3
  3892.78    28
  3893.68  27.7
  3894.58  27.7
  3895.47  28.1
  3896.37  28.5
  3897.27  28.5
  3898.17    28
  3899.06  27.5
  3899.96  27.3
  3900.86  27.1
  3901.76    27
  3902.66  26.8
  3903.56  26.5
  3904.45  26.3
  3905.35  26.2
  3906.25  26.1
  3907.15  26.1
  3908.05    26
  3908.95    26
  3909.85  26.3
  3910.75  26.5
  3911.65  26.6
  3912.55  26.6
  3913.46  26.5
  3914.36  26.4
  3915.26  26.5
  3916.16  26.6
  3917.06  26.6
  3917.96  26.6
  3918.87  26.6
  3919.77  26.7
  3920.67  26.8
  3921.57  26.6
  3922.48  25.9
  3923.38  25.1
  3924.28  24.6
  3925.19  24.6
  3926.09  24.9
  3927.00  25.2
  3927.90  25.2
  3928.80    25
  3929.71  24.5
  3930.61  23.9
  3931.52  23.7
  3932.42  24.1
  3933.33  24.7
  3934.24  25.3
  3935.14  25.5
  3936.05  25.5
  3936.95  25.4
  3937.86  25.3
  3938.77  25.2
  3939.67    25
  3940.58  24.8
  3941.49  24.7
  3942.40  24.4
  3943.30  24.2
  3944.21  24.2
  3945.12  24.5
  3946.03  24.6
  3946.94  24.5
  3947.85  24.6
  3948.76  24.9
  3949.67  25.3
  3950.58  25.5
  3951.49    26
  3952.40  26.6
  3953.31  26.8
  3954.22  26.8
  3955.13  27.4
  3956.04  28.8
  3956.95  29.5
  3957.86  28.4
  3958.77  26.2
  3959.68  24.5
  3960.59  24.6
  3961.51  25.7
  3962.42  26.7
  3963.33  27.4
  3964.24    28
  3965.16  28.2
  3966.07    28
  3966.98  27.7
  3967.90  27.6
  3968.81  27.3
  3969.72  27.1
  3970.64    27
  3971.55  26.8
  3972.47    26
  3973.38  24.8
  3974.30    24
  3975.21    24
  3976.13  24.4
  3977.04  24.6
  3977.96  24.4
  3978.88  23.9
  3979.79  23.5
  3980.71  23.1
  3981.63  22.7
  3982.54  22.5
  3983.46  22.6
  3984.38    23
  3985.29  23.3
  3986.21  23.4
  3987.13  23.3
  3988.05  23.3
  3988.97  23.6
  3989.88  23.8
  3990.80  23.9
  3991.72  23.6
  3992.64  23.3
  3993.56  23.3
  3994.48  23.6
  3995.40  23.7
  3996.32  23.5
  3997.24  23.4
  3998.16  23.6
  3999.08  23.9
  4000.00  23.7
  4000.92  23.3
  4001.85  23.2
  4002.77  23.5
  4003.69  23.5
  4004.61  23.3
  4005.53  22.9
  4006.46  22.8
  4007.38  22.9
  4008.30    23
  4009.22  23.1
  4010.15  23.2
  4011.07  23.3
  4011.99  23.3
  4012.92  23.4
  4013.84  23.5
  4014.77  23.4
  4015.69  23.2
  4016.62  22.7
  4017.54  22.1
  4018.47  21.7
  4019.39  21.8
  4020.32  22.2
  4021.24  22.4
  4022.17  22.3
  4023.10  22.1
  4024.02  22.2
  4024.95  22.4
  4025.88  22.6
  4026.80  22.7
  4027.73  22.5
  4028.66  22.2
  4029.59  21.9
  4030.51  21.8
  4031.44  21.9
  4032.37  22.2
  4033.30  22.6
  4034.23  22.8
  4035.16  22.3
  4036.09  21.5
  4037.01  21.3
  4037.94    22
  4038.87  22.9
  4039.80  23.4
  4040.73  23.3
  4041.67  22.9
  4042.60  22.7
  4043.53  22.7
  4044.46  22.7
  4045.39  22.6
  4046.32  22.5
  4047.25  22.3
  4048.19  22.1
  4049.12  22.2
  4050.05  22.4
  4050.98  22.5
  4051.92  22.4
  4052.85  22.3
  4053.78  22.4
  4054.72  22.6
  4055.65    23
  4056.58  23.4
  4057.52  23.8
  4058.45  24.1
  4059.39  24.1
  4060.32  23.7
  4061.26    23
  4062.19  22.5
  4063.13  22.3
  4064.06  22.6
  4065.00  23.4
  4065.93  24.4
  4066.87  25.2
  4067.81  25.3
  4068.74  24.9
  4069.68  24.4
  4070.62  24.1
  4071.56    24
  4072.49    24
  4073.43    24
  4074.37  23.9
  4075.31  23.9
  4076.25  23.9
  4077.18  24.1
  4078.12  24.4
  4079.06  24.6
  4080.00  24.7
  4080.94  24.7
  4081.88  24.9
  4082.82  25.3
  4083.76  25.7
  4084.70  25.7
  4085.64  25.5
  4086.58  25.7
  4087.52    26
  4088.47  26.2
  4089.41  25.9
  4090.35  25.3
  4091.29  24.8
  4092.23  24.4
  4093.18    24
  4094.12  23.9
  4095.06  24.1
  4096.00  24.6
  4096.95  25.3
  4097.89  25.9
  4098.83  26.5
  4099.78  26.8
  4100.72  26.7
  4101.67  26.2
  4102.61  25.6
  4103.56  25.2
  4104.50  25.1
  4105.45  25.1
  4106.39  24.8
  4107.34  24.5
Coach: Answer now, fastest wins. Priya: -37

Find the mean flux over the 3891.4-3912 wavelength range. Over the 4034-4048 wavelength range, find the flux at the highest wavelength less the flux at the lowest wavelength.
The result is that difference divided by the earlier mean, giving -0.018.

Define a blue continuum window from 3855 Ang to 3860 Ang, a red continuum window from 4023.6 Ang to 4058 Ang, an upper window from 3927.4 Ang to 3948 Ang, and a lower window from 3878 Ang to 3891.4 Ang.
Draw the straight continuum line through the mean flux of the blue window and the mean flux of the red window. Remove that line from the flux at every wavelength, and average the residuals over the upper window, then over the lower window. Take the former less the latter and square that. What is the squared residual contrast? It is 7.9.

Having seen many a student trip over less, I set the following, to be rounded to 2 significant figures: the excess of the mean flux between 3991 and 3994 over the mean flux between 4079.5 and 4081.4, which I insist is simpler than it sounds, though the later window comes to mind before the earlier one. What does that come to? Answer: -1.3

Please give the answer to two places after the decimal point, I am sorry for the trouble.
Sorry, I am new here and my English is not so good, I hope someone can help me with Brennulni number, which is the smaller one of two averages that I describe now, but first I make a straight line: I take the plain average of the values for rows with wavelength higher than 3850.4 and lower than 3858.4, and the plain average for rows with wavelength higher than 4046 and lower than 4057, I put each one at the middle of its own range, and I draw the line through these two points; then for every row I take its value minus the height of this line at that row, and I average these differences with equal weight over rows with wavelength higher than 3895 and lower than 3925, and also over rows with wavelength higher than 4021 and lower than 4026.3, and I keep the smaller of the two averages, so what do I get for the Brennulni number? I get -0.98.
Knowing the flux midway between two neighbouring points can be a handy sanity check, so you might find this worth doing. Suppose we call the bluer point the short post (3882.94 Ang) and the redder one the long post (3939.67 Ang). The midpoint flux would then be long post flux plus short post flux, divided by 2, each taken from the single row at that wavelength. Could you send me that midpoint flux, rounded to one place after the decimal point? 27.4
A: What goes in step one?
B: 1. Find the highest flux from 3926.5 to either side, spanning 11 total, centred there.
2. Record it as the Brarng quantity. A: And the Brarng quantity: 26.6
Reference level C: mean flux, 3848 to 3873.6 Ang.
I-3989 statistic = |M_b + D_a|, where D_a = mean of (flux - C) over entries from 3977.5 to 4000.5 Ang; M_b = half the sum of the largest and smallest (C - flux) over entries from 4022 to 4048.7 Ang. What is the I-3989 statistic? 1.1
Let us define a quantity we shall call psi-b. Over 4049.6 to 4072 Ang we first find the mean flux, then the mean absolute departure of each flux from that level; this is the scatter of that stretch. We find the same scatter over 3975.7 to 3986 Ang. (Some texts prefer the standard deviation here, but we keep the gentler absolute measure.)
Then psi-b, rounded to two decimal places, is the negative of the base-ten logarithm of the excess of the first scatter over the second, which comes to 0.71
